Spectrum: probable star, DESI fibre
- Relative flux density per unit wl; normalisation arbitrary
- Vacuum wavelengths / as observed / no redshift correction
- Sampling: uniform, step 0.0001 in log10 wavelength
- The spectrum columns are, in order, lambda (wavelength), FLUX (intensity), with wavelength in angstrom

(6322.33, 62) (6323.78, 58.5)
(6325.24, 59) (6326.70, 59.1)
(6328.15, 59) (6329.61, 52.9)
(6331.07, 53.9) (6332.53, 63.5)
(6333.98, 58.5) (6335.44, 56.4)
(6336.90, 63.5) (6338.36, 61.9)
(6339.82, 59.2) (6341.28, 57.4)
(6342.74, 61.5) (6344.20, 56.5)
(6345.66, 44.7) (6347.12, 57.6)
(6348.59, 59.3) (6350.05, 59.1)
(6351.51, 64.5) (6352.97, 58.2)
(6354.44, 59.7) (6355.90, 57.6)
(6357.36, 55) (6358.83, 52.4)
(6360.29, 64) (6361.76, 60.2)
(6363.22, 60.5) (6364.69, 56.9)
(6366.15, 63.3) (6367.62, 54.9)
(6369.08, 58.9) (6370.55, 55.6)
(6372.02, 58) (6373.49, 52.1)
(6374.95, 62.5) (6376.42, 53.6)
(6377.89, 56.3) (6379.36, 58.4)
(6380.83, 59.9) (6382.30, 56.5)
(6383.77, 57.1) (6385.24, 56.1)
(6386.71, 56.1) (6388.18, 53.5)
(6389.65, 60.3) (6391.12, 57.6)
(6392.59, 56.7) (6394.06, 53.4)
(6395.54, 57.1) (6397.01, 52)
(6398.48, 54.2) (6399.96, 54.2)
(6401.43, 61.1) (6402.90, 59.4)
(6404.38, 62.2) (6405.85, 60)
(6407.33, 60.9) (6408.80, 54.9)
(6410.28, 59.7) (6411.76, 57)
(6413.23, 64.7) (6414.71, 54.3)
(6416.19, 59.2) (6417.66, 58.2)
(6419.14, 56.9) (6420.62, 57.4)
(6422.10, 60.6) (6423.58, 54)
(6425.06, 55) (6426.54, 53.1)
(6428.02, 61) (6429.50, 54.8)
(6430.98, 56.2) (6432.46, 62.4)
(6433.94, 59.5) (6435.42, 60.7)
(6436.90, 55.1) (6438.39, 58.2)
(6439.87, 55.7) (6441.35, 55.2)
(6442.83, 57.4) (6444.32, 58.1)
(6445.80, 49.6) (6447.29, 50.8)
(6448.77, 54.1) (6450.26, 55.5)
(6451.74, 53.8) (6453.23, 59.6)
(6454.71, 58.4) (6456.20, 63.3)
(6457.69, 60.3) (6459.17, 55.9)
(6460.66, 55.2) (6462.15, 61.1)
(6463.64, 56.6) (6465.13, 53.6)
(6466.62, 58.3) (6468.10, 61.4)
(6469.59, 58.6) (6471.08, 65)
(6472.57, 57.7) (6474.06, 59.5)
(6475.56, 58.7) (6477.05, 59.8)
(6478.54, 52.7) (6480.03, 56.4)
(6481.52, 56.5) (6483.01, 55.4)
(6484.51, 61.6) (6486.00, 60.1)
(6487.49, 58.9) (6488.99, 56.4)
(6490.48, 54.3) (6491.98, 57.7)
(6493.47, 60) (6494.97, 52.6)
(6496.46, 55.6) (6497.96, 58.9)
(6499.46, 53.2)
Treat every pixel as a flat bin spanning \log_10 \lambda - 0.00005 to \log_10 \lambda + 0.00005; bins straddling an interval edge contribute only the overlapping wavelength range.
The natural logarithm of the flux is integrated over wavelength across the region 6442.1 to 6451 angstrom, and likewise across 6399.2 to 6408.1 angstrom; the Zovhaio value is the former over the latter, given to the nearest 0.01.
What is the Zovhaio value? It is 0.98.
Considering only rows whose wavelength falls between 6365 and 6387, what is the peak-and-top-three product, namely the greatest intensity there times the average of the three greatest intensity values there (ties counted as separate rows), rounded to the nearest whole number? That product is 3918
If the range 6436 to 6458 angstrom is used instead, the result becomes 3866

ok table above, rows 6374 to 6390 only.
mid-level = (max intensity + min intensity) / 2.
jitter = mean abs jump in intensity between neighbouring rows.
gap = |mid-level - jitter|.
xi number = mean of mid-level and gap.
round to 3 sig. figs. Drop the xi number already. 56.5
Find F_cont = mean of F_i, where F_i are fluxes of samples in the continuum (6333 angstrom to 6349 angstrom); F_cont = 57.9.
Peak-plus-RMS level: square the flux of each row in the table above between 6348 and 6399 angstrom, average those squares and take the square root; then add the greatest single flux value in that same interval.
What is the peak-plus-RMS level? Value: 122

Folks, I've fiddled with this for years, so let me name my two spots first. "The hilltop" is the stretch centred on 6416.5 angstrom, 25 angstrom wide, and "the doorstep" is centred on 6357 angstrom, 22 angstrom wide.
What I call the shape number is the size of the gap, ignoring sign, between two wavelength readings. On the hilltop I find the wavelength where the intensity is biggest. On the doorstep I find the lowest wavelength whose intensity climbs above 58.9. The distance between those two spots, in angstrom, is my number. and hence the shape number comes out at 64.6 angstrom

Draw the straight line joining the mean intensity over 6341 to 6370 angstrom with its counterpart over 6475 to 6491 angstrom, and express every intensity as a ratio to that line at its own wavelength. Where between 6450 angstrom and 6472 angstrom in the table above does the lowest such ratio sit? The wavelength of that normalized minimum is 6465.13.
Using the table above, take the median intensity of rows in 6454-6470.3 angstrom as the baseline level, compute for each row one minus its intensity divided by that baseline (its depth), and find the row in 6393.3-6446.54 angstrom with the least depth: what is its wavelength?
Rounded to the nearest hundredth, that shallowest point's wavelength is 6413.23 angstrom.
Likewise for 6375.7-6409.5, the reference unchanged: 6404.38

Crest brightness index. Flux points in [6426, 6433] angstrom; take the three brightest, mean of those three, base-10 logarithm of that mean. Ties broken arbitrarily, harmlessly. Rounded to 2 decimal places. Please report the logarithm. 1.78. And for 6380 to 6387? 1.76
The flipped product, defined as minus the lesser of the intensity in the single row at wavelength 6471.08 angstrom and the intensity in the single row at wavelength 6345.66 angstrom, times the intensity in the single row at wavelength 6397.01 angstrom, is -2324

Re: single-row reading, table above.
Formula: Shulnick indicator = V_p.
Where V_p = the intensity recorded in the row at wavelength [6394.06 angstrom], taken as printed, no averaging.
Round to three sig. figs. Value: 53.4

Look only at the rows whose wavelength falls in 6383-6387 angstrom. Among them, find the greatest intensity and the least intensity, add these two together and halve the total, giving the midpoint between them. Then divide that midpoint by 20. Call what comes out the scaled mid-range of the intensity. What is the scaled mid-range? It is 2.83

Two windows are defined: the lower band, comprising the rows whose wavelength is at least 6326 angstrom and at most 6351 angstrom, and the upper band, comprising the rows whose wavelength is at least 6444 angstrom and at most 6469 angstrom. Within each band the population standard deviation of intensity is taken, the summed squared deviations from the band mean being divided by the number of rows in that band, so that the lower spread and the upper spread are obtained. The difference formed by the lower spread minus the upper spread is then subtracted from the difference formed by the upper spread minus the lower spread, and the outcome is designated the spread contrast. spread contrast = -1.3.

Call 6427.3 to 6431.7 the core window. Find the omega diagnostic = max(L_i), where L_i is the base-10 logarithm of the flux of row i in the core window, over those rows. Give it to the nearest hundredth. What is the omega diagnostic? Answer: 1.79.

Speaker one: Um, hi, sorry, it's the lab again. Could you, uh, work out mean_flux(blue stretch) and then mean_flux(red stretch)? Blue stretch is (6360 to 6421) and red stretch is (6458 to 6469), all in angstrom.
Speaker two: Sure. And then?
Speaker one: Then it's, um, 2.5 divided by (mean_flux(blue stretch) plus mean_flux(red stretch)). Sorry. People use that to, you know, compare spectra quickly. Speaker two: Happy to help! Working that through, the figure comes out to 0.0217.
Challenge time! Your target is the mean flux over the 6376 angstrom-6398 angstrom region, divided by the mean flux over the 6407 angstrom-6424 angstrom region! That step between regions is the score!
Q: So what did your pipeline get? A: 0.97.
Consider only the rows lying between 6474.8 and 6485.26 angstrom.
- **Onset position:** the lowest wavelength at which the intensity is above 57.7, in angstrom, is 6475.56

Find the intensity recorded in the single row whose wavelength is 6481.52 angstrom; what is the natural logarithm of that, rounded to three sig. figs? 4.03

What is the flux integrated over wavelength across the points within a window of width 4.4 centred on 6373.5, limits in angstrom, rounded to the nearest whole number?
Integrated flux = 253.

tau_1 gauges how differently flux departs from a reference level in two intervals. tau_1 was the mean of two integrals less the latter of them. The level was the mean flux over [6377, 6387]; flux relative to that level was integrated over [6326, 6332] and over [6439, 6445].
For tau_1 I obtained -1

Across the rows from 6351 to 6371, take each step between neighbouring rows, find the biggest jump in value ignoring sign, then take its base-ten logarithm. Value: 1.06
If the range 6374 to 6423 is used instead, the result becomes 1.02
